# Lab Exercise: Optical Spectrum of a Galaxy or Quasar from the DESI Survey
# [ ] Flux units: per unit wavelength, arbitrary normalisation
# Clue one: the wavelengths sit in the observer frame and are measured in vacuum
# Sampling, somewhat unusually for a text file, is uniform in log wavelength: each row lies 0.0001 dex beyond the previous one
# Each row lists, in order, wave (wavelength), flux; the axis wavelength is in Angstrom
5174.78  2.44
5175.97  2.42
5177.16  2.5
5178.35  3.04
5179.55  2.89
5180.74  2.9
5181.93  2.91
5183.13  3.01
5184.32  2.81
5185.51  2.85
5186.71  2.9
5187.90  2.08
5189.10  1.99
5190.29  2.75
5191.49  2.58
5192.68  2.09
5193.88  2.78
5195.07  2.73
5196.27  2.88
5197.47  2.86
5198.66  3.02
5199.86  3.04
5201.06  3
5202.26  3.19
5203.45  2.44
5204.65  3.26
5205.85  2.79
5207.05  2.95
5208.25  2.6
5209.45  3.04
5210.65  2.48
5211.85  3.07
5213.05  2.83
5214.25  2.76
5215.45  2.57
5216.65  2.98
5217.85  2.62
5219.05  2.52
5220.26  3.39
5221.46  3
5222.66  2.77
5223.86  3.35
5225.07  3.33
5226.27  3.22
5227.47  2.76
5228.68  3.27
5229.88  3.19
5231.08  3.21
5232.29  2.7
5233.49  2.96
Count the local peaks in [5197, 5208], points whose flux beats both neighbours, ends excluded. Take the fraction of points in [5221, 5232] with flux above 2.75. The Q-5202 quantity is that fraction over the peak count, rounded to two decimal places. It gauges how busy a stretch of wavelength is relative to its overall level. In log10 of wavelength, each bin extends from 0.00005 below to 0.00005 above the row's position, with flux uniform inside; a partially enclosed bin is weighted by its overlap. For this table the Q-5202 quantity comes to 0.33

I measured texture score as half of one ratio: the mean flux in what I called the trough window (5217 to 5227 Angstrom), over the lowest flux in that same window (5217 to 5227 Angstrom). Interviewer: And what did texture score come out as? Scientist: 0.60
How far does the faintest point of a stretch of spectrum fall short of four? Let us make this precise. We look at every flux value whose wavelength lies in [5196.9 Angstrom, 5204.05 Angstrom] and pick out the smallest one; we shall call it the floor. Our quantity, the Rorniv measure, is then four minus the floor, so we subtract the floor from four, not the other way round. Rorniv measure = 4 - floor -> 1.6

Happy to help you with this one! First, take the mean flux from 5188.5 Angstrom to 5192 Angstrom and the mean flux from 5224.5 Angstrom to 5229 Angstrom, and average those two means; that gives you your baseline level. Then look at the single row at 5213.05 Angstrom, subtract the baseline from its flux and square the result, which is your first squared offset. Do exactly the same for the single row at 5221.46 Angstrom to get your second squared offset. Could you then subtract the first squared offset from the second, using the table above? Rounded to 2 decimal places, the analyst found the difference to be 0.04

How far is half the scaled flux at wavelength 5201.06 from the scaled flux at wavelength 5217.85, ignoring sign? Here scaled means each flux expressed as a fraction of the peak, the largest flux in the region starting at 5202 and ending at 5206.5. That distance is 0.34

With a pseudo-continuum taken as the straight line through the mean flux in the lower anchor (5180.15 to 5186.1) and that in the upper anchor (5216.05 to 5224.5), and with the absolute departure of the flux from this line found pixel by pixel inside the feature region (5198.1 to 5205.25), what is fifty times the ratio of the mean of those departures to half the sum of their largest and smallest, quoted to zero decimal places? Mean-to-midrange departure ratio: 41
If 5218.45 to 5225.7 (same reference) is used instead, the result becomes 63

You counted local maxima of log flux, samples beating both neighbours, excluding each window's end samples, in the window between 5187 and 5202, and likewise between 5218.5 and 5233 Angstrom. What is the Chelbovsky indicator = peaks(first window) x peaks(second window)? 16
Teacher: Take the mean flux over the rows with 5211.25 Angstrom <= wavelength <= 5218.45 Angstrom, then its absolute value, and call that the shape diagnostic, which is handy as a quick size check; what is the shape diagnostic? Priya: 2.81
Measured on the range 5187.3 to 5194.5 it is 2.38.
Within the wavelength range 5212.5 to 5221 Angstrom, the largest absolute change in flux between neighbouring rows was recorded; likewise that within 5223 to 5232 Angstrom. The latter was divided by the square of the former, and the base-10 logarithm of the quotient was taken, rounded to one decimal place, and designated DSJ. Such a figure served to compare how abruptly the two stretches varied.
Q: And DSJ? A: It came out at -0.2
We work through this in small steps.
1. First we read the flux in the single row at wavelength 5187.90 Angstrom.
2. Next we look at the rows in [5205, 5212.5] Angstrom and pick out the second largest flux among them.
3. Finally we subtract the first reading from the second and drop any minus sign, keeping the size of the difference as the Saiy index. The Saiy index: 1.0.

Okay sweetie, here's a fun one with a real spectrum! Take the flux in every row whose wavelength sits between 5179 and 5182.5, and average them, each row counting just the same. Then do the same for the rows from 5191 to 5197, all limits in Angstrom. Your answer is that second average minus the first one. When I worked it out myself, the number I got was -0.3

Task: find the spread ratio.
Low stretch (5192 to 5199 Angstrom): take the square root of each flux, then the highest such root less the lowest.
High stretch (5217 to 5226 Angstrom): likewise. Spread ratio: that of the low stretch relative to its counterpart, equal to 1.2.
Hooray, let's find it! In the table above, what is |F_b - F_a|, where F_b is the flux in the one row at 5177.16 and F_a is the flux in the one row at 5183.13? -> 0.51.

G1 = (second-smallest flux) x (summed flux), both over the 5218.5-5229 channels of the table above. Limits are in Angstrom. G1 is 76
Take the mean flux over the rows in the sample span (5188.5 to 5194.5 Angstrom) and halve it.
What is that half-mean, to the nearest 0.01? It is 1.22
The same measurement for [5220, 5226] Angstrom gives 1.58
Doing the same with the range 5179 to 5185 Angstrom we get 1.45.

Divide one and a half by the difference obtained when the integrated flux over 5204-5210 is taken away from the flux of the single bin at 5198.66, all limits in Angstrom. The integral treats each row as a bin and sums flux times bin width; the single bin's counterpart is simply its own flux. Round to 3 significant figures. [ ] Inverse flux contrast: -0.103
